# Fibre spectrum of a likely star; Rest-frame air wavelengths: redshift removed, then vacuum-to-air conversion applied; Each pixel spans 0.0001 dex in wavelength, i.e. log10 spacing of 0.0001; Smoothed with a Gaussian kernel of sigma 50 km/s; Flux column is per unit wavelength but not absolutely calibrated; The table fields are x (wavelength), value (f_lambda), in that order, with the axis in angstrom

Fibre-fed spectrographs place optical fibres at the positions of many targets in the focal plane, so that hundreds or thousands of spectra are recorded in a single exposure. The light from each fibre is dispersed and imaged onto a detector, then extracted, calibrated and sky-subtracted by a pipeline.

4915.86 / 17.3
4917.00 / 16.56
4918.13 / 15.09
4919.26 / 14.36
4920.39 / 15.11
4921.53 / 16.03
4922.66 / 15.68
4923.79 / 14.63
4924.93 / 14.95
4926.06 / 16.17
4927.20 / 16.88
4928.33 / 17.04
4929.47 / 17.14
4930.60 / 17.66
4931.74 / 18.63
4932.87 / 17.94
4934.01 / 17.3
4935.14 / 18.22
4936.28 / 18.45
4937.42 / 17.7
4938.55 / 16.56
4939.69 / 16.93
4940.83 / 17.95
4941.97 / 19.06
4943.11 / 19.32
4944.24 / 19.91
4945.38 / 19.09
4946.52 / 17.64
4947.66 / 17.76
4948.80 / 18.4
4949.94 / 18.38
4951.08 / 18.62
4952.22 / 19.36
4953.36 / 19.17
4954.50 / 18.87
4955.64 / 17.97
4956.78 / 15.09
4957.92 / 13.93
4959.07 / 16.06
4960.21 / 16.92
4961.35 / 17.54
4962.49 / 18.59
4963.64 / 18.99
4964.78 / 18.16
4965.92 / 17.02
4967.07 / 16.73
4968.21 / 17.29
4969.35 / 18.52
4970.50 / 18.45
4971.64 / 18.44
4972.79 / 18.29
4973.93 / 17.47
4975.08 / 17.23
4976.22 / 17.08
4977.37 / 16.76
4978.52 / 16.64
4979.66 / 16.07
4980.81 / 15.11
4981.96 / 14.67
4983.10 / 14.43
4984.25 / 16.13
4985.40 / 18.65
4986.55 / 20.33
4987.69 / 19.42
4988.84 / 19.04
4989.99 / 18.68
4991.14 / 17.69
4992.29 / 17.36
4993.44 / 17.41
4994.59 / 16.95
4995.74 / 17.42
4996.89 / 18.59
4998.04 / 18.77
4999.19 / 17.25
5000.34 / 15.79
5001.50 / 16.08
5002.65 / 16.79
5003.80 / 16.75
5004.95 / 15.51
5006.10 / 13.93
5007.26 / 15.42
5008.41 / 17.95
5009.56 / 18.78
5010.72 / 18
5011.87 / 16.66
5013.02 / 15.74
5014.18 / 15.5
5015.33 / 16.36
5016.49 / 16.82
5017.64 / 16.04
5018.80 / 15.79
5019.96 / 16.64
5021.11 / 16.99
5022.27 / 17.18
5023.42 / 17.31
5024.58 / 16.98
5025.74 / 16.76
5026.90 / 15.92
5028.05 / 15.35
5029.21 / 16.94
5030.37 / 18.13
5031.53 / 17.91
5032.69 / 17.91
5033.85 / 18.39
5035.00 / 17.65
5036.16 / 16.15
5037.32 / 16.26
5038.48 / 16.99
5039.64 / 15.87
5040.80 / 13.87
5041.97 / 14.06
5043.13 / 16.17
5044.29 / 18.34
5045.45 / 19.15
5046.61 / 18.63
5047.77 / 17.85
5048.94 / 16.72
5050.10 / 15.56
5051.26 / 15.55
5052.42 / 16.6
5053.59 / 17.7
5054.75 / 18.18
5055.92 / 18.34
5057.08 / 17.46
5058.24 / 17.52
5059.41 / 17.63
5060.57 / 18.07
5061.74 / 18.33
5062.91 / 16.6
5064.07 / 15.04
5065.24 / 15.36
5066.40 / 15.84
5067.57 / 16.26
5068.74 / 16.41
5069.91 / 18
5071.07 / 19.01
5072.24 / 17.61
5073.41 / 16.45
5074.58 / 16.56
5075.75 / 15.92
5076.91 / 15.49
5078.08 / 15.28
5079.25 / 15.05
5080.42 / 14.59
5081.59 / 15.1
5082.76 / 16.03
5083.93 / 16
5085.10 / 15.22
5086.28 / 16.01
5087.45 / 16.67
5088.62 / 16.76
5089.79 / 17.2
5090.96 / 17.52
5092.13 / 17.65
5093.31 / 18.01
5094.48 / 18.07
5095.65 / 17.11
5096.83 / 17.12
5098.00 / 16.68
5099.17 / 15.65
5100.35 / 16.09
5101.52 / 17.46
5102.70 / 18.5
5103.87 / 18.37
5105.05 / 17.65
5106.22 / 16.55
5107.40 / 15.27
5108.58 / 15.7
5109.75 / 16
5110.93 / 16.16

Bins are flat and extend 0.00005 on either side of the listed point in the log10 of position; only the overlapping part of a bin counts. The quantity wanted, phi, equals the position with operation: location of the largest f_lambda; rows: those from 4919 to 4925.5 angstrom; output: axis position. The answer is 4921.53 angstrom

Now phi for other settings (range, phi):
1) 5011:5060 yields 5045.45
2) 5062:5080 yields 5071.07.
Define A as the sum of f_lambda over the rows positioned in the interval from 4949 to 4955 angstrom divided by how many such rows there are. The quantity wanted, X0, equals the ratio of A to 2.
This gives 9.4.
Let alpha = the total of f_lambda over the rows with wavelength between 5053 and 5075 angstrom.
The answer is 326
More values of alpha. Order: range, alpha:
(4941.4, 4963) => 342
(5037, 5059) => 321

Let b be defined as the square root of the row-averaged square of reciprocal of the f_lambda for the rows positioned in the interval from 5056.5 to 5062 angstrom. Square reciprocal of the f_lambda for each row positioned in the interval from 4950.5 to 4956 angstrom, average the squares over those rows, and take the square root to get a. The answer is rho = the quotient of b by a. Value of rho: 1.06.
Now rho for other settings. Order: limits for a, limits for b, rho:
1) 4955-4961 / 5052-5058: 0.90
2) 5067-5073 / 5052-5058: 0.99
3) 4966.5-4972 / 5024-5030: 1.09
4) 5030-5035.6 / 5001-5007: 1.15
